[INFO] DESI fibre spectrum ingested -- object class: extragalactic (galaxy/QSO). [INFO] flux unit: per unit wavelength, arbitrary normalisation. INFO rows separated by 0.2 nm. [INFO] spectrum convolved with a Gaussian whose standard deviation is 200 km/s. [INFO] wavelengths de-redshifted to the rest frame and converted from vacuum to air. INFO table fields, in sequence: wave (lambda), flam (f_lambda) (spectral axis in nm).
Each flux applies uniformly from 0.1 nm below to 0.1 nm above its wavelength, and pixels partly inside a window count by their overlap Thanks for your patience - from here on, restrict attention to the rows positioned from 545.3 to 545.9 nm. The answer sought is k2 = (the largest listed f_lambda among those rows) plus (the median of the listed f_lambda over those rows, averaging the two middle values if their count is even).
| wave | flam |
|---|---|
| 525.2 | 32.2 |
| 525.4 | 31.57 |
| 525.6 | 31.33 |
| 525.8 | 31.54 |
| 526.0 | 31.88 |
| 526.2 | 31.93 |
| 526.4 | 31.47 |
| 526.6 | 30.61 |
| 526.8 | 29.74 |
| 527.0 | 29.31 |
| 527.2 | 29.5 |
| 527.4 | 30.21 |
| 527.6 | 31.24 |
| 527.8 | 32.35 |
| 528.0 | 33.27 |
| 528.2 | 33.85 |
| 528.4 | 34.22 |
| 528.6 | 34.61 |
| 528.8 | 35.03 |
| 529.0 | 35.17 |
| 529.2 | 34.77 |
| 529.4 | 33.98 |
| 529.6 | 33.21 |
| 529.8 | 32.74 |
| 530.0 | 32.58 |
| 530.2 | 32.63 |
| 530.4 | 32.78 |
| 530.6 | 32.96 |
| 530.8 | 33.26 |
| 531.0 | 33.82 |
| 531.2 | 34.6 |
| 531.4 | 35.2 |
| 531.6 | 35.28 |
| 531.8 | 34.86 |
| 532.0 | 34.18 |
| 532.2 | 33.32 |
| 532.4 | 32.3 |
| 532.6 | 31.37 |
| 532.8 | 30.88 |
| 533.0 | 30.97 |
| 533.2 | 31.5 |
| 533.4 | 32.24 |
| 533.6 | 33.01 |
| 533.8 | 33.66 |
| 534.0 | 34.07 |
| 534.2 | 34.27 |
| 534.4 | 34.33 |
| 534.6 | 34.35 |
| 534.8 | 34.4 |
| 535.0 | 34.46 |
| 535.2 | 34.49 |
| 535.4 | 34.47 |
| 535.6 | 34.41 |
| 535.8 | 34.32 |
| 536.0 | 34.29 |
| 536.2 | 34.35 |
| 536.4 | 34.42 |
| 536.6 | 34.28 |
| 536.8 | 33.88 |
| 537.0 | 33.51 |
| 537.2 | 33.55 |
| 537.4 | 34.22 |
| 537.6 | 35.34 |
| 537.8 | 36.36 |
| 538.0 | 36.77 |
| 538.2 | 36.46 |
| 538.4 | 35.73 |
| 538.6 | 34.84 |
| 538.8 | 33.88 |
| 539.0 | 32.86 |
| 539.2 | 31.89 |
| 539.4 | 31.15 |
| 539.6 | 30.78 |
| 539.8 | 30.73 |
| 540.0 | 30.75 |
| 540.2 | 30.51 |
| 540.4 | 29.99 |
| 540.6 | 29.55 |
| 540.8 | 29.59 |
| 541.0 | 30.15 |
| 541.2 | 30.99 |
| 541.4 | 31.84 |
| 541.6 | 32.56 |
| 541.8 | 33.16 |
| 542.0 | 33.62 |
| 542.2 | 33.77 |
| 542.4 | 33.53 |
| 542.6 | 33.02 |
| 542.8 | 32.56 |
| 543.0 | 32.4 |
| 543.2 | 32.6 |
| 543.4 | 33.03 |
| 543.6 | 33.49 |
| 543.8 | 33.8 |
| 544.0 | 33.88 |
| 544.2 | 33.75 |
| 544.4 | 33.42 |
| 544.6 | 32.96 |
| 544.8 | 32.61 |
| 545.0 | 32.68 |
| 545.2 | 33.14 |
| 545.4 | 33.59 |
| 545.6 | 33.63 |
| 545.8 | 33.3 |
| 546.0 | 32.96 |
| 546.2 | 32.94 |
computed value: 67.2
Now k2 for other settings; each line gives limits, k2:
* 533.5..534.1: 67.7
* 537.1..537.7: 69.6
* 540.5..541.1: 59.7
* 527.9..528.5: 68.1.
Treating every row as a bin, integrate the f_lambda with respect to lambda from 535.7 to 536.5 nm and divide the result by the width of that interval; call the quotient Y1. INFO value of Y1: 34.3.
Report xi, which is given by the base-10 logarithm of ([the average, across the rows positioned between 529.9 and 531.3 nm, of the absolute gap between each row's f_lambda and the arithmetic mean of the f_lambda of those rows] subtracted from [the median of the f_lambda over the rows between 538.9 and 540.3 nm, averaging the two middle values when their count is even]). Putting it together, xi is 1.480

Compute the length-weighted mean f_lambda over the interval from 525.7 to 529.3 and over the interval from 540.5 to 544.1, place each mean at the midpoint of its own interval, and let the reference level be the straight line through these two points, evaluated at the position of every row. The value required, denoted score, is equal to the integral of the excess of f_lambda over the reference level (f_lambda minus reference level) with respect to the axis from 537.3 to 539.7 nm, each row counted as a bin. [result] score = 4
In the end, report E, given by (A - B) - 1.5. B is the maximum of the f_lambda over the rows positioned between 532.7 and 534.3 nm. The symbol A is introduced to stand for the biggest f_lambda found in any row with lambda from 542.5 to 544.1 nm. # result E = -1.9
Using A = 33.88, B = 34.27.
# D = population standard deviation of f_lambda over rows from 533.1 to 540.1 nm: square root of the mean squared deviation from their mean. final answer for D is 1.5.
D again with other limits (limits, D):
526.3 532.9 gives 1.7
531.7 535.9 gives 1.3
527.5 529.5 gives 1.2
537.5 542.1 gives 2.3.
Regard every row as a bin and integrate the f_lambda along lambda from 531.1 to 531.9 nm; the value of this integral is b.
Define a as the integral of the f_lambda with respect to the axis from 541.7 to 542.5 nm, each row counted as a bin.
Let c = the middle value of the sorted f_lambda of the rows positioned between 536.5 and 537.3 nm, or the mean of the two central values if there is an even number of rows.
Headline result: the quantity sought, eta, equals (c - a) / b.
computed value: 0.246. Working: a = 26.8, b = 28.0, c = 33.7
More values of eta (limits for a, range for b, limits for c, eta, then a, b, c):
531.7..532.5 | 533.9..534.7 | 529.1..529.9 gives 0.243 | 26.9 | 27.4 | 33.6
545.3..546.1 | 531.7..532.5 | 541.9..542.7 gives 0.255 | 26.7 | 26.9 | 33.6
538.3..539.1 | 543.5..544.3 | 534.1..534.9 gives 0.255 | 27.5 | 27.0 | 34.3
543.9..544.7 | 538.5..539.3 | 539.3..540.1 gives 0.148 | 26.8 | 26.7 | 30.8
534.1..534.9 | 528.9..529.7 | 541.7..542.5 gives 0.223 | 27.5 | 27.4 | 33.6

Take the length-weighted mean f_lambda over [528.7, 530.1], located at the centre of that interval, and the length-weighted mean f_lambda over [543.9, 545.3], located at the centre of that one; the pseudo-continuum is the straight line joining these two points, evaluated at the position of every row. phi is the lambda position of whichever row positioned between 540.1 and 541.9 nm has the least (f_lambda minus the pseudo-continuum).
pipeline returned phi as 540.6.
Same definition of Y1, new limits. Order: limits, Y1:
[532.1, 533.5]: 31.8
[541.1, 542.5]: 32.8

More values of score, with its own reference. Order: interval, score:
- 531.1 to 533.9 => 2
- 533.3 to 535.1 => 3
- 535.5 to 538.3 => 7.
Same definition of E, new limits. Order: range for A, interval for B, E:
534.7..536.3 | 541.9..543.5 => -0.8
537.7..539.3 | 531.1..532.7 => 0.0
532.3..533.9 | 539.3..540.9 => 1.0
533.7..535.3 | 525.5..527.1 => 1.1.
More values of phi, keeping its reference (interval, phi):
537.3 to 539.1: 539.0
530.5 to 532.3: 530.6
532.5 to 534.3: 532.8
